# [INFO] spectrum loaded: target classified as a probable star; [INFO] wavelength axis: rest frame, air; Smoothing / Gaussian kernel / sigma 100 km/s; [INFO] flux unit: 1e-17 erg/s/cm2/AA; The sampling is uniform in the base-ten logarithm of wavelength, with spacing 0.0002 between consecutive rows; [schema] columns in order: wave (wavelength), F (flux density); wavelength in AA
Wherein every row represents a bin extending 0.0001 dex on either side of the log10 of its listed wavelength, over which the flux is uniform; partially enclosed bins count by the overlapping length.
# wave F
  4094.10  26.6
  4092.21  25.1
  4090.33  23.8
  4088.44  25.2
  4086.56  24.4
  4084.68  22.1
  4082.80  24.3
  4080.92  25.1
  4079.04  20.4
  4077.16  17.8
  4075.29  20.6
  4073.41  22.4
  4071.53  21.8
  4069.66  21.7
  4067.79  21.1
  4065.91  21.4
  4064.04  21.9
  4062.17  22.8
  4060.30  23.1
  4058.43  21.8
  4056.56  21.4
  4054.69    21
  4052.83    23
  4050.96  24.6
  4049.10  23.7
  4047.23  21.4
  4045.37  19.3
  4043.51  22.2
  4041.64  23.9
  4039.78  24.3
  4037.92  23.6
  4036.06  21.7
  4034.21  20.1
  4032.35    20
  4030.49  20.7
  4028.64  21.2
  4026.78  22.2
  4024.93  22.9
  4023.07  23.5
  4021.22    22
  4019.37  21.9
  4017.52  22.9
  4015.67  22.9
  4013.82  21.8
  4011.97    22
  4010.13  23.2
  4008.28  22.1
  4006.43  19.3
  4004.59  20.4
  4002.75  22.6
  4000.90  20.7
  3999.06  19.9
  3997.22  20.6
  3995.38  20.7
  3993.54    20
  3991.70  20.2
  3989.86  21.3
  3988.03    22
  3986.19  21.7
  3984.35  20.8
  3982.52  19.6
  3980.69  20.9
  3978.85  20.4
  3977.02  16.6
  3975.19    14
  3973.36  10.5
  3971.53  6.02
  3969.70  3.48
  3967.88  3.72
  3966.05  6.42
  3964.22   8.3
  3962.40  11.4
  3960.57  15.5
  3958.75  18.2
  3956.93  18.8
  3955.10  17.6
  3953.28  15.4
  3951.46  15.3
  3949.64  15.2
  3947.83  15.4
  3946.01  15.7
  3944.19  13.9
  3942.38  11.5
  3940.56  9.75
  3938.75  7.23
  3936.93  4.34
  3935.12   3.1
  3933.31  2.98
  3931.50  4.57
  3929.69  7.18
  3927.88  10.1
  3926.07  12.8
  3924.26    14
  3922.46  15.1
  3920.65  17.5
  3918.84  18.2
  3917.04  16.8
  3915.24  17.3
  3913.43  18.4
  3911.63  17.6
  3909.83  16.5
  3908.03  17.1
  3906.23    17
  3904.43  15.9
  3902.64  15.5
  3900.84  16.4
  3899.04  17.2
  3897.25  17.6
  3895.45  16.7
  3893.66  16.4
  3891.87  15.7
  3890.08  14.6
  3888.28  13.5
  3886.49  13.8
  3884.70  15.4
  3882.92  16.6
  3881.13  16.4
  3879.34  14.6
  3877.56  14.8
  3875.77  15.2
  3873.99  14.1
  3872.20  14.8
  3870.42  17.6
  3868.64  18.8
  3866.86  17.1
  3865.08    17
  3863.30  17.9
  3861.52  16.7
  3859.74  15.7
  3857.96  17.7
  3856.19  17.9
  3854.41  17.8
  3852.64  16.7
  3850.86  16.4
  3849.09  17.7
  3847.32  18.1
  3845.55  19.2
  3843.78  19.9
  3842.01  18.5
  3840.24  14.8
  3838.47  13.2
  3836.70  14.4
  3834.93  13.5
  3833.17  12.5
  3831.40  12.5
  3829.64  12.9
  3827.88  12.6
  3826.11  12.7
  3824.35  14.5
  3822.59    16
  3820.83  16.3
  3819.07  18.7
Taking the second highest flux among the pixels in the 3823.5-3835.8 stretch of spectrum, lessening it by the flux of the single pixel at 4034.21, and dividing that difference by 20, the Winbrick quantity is -0.33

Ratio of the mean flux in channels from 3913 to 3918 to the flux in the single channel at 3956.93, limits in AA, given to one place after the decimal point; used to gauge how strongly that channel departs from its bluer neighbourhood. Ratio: 0.9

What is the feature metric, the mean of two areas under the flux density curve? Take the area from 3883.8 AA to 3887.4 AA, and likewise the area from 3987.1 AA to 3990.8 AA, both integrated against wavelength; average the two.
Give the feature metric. 66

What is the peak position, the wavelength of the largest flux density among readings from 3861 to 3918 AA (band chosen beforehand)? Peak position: 3868.64 AA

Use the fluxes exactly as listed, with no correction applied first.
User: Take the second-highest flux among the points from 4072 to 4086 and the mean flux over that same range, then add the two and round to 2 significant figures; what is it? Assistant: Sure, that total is 46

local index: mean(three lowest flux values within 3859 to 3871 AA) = 16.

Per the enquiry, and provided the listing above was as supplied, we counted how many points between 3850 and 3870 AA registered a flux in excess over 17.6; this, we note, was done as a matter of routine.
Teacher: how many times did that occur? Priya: 5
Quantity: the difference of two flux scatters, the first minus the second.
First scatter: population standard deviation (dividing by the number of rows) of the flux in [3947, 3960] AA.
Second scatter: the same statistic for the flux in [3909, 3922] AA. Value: 0.82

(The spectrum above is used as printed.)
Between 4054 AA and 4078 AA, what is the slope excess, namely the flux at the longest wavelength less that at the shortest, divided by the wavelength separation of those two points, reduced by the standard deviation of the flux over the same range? -1.4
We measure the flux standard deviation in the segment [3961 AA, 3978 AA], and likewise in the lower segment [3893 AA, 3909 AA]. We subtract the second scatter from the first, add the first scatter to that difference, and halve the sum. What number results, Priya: 4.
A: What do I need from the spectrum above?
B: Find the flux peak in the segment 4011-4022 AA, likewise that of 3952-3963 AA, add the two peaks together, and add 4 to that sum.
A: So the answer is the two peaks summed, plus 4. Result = 45.7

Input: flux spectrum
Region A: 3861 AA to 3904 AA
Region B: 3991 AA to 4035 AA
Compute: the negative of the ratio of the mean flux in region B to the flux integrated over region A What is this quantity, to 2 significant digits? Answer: -0.031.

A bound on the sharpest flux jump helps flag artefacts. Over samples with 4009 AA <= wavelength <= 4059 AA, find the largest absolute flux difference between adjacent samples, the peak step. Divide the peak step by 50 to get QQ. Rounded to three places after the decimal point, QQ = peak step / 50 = 0.058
